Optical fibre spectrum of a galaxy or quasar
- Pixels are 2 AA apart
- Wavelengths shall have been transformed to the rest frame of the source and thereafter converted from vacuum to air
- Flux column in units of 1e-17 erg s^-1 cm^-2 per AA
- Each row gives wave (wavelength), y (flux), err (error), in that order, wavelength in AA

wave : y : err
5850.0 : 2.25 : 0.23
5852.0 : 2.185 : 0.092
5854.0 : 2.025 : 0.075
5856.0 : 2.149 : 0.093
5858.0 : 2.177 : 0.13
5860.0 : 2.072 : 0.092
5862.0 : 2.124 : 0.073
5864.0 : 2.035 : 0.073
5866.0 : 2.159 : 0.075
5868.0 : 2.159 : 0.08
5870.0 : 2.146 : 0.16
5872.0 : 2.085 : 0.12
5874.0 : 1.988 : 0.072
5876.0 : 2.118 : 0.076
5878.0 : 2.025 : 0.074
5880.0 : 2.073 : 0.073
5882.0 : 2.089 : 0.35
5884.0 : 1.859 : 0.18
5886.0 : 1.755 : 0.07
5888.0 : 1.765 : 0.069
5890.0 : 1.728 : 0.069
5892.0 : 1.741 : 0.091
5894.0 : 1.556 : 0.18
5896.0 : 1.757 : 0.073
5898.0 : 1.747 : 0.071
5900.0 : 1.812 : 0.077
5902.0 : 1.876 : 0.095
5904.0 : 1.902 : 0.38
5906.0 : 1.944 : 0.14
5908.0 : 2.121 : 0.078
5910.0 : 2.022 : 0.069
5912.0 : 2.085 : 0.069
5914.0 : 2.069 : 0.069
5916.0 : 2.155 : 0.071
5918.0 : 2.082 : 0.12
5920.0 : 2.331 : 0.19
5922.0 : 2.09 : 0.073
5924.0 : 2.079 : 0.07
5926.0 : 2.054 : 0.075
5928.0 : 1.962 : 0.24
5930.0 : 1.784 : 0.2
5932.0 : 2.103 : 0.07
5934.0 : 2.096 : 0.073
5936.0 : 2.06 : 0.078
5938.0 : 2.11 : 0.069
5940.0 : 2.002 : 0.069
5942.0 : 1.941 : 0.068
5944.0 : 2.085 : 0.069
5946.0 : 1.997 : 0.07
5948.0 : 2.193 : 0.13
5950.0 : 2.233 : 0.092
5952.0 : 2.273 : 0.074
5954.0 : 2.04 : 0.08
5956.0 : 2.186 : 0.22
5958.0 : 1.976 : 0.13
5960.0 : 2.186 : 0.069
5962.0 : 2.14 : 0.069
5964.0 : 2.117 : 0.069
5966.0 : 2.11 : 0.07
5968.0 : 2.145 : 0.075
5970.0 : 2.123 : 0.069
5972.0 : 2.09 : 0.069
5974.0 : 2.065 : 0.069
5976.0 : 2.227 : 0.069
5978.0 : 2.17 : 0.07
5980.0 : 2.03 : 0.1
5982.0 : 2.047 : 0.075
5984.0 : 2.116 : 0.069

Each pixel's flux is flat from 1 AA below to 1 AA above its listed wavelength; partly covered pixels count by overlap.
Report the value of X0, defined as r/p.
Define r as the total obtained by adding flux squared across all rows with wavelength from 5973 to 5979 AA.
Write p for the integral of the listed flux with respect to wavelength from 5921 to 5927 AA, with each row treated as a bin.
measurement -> 1.12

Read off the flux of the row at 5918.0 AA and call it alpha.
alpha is 2.082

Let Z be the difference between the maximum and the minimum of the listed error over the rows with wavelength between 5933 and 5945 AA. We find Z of 0.01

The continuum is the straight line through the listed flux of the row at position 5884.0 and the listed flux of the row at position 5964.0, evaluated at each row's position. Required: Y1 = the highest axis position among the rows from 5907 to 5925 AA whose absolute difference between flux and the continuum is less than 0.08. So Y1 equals 5910.0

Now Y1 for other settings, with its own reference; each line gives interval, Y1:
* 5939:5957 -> 5954.0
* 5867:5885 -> 5884.0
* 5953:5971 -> 5970.0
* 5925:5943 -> 5940.0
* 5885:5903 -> 5902.0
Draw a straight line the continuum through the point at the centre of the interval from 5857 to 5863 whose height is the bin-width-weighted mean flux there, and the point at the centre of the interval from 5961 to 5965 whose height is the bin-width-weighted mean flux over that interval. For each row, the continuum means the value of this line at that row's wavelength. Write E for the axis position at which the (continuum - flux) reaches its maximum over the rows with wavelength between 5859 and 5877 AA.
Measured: 5874.0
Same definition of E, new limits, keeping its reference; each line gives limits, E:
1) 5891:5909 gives 5894.0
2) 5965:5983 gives 5980.0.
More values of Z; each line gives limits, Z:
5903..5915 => 0.31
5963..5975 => 0.01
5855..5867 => 0.06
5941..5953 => 0.06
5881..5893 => 0.28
